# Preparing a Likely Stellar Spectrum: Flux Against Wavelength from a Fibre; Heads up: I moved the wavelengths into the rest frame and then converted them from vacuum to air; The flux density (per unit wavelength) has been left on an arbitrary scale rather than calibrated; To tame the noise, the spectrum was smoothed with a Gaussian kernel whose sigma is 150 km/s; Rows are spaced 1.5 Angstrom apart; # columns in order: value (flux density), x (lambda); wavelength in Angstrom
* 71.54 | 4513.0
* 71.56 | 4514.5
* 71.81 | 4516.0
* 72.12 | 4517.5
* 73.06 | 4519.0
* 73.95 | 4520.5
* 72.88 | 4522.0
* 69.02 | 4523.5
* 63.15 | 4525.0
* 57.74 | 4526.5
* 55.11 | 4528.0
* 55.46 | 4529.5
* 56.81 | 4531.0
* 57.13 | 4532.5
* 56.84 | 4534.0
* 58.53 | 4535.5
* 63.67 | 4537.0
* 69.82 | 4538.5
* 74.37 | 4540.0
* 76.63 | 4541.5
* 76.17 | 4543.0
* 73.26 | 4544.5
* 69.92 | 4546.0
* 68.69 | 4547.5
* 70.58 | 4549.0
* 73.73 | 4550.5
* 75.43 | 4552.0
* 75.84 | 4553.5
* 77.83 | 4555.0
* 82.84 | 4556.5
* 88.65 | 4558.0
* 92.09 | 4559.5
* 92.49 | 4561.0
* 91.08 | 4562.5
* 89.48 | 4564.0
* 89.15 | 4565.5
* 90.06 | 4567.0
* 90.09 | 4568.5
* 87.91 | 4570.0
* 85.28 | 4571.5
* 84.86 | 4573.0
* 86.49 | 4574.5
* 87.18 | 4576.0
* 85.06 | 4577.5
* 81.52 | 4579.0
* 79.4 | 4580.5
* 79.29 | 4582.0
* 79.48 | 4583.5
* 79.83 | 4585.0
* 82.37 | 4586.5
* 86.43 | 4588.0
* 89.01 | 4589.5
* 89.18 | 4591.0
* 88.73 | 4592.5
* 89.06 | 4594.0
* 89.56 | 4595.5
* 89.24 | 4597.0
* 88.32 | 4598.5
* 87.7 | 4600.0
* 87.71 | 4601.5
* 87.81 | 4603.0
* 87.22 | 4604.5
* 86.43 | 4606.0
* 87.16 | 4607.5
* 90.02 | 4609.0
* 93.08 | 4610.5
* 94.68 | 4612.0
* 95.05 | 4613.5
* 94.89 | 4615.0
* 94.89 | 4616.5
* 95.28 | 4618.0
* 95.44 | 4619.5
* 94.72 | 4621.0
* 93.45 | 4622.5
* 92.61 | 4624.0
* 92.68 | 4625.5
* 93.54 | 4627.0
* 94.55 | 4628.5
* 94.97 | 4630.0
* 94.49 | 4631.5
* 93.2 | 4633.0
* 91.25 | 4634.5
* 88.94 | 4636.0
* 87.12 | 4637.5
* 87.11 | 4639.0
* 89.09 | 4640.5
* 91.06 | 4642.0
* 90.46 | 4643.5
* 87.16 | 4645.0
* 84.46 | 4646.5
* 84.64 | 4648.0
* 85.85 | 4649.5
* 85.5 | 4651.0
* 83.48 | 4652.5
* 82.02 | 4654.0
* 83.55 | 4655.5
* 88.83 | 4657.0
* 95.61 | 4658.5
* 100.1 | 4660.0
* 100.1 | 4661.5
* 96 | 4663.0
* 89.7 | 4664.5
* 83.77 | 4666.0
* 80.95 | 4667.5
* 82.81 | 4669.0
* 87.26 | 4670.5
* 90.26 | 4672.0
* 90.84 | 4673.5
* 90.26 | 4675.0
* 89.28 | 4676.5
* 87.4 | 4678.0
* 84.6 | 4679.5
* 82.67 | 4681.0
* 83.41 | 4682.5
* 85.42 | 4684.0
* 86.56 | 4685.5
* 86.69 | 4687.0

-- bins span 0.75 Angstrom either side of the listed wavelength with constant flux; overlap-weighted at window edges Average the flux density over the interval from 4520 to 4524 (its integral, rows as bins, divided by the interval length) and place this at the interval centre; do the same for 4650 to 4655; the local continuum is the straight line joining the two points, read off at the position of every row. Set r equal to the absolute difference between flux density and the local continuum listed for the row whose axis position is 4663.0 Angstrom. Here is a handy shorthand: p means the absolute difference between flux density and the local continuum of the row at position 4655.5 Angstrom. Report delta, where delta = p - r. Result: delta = -11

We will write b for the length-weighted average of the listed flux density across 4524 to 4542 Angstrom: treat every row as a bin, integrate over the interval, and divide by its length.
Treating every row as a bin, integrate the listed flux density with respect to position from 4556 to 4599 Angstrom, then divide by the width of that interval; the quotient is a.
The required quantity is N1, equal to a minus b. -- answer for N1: 25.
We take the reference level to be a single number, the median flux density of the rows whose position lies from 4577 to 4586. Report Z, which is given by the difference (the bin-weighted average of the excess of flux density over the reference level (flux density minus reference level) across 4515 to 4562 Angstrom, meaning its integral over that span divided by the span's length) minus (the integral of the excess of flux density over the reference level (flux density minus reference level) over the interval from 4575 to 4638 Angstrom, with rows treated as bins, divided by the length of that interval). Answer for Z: -18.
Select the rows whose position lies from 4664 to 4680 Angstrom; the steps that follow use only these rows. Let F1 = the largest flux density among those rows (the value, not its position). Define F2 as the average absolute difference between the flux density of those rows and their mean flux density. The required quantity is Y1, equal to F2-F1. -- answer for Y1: -87.9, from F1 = 90.84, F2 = 2.89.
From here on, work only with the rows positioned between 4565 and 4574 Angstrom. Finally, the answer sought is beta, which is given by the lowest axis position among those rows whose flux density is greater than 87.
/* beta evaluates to 4565.5 Angstrom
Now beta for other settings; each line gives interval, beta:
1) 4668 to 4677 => 4670.5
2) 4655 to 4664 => 4657.0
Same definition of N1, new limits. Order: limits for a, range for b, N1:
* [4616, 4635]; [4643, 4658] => 8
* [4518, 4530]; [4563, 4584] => -20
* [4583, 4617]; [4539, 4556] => 15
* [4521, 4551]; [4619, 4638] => -27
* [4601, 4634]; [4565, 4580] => 6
